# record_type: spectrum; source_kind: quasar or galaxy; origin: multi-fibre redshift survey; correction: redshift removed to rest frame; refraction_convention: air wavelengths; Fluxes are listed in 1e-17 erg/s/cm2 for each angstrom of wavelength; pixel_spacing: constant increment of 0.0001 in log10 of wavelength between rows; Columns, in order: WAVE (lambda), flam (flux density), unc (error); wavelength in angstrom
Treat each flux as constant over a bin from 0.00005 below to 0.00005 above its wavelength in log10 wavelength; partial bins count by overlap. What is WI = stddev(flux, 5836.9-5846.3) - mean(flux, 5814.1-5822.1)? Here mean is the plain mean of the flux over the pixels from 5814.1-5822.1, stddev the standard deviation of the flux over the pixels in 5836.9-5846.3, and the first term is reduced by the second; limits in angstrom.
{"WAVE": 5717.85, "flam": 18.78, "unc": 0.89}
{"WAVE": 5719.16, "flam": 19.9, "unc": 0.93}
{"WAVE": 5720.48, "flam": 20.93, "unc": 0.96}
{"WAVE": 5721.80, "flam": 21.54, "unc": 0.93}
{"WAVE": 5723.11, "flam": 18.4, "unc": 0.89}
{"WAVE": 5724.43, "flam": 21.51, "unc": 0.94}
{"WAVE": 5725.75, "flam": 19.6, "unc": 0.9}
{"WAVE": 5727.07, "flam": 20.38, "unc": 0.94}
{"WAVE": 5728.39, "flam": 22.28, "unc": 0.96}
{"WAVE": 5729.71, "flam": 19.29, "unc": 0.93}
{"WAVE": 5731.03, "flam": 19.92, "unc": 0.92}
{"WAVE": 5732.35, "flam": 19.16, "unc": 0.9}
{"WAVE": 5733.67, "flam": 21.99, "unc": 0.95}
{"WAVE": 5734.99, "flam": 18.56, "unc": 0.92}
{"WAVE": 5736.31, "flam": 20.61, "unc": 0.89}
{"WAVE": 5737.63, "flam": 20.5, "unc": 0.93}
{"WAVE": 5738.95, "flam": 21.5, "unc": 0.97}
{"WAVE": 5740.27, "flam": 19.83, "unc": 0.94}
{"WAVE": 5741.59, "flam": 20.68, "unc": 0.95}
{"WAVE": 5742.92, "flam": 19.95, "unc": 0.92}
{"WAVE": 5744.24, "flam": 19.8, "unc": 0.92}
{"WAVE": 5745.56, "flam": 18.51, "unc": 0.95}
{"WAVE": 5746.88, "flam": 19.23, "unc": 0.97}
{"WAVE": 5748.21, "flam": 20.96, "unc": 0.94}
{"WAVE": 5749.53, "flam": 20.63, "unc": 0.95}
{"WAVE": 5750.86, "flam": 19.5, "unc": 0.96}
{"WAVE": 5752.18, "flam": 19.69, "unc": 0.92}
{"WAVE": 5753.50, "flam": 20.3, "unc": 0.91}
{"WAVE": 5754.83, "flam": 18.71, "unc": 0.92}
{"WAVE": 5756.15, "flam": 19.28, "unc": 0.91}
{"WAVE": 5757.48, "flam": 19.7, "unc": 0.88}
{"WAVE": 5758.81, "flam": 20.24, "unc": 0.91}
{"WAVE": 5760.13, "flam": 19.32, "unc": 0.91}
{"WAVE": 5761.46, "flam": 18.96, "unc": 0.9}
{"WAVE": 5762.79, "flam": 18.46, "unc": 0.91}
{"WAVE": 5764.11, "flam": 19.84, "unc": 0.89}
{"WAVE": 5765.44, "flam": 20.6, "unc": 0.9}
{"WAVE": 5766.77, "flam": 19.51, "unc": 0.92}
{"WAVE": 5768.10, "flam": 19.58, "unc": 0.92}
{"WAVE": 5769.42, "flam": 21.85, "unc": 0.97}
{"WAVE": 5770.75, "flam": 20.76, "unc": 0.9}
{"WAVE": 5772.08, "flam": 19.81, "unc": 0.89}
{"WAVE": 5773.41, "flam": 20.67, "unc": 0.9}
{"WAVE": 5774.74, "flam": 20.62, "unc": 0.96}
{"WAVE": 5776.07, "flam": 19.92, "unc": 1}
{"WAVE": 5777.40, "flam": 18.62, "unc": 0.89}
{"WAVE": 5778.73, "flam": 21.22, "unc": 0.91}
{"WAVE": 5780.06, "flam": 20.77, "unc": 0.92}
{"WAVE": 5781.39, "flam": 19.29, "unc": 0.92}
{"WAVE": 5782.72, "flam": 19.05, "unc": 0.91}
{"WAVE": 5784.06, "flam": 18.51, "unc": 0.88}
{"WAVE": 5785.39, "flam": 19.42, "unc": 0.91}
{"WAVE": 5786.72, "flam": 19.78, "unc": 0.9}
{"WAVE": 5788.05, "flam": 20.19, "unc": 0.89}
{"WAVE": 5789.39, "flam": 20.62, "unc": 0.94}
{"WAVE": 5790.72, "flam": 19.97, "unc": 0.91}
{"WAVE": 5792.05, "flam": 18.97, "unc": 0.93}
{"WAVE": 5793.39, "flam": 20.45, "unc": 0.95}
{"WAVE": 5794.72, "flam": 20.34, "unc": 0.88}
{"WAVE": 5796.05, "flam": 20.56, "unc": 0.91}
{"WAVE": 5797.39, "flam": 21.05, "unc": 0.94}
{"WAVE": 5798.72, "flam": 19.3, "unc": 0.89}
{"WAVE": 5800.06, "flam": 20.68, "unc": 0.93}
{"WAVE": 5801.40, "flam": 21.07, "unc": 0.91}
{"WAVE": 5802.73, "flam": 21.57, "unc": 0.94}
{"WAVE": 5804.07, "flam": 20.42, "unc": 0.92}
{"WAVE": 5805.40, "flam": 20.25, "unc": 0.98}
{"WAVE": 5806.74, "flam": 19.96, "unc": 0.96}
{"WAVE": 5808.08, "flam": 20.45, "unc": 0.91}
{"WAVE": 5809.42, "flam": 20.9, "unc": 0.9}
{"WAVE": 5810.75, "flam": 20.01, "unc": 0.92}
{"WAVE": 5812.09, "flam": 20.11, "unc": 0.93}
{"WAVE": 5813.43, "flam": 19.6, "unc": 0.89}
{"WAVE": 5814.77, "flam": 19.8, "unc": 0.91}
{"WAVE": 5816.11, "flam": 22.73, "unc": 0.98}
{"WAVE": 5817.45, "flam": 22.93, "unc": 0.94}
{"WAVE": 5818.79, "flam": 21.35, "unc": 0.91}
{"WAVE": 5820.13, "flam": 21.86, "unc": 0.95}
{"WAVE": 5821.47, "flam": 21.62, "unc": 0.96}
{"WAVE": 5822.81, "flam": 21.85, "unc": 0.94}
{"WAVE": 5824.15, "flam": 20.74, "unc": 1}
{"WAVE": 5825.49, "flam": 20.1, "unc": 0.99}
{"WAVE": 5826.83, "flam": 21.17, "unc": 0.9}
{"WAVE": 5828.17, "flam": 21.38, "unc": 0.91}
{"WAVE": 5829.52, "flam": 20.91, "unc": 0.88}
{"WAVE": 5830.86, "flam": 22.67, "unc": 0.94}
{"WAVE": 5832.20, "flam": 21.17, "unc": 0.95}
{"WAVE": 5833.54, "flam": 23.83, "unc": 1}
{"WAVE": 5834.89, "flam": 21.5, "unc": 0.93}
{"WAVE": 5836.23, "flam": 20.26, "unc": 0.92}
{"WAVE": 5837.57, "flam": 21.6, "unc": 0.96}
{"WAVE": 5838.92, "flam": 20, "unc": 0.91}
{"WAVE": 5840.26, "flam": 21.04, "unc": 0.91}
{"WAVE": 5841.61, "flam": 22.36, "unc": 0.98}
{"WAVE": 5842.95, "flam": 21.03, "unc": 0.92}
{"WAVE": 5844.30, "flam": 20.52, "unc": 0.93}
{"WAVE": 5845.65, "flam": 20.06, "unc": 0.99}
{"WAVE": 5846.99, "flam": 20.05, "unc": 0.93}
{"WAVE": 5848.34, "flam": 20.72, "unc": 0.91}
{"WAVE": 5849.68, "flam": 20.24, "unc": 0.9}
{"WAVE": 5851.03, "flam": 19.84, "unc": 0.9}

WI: -20.9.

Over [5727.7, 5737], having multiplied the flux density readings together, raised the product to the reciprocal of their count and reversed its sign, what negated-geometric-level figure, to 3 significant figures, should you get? -20.2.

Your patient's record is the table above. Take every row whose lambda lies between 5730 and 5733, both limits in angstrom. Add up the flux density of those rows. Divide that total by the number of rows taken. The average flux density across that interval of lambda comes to 19.5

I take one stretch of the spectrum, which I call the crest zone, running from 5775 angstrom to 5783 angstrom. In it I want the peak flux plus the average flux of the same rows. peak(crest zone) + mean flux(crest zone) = 41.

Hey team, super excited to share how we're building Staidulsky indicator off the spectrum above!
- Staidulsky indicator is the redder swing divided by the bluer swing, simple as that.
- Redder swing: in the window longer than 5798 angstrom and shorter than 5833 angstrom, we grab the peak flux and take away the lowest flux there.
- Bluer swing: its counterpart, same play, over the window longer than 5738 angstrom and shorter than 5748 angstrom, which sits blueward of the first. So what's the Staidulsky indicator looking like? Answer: 1.21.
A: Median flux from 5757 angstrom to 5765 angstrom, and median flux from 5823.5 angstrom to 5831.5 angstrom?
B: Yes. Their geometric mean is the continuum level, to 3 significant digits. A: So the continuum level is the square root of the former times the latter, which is 20.3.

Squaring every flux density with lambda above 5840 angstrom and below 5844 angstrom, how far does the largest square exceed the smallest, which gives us 58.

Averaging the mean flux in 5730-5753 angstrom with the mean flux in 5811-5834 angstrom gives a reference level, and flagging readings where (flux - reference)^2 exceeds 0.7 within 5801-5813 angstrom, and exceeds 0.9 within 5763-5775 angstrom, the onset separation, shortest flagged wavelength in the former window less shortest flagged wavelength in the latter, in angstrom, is 36.0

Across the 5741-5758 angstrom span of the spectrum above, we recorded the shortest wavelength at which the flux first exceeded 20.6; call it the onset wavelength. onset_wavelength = 5741.59 angstrom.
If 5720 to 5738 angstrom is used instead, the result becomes 5720.48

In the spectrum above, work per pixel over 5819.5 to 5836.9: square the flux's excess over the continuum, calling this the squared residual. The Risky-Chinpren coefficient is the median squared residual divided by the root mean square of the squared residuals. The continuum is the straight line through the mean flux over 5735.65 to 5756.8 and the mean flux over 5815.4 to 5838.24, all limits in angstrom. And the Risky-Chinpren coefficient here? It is 0.21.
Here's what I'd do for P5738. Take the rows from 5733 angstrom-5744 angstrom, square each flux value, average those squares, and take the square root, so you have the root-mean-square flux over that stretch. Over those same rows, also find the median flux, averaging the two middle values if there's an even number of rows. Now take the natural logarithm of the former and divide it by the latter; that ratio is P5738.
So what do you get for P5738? 0.147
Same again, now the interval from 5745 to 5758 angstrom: 0.152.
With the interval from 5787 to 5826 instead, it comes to 0.148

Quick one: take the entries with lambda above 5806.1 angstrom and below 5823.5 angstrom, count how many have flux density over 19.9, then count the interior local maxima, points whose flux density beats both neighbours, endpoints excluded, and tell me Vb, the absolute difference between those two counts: 7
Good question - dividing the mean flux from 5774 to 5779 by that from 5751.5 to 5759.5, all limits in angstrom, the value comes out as 1.02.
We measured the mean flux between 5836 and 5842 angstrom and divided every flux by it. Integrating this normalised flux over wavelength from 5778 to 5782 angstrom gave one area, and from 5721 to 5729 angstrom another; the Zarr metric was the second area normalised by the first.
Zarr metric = 2.0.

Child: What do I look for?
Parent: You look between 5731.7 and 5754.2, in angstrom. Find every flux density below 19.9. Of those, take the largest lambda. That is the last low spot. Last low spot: 5752.18 angstrom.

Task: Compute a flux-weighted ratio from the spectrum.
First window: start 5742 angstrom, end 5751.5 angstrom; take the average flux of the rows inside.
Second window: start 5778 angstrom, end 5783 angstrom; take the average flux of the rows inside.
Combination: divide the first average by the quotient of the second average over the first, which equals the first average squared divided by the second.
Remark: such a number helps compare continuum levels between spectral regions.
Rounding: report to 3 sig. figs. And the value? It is 19.5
